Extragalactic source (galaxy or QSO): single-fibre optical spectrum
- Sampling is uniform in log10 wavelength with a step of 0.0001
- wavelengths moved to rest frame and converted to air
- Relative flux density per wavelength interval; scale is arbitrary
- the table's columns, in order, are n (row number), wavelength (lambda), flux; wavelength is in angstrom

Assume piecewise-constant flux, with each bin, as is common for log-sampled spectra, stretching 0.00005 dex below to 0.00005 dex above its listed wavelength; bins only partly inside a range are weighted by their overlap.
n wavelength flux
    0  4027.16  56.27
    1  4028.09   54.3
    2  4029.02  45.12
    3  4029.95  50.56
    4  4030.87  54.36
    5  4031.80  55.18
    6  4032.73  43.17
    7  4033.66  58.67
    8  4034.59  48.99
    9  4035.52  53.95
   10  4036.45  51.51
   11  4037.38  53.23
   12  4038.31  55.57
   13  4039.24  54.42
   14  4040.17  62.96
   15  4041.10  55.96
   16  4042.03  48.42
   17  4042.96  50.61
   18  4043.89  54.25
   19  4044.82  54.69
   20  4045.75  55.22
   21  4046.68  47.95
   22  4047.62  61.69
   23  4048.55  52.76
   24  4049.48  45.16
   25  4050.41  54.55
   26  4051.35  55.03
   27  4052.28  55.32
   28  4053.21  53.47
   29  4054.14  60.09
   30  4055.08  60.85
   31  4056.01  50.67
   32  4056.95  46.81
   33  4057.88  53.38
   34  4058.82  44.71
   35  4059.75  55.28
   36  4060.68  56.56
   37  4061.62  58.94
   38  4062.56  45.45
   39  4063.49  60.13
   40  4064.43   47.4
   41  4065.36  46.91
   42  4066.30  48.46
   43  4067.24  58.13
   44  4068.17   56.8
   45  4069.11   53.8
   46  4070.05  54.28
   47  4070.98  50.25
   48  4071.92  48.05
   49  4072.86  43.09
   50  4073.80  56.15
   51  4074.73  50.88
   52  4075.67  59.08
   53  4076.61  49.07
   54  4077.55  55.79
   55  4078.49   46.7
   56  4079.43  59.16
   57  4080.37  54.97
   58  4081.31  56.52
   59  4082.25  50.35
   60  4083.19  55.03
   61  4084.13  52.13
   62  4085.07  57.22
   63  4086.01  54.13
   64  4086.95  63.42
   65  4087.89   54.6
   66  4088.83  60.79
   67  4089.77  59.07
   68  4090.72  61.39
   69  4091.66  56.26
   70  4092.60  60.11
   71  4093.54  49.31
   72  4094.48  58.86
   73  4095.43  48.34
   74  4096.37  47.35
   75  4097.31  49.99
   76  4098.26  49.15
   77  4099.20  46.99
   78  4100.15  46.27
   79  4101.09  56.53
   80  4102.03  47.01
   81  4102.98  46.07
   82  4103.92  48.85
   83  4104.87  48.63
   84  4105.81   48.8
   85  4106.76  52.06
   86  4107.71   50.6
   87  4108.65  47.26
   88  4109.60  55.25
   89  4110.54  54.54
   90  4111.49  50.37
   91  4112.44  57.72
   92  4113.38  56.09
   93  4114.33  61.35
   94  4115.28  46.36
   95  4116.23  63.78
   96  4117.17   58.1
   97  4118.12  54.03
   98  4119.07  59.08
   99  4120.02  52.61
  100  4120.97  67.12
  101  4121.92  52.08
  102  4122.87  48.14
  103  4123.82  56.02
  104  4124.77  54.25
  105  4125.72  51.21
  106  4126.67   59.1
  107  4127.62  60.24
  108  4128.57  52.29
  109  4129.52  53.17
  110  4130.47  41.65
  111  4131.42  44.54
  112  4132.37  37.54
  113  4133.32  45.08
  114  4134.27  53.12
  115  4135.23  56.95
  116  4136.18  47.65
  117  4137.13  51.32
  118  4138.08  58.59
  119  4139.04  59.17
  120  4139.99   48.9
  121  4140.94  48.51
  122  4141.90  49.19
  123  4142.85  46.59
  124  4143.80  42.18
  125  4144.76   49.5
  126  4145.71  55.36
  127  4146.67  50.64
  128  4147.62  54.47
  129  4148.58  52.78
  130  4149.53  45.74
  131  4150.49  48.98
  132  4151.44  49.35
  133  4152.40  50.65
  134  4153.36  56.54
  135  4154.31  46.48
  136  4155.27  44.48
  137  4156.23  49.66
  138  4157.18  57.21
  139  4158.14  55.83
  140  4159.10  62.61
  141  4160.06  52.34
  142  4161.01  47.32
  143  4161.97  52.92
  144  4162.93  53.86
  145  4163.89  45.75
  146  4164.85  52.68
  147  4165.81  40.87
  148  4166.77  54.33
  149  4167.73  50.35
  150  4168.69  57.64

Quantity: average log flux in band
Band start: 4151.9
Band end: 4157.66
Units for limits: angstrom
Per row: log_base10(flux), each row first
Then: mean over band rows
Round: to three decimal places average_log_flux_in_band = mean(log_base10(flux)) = 1.704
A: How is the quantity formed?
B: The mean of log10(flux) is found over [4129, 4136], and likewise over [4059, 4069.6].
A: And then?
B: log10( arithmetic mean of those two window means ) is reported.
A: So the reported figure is 0.230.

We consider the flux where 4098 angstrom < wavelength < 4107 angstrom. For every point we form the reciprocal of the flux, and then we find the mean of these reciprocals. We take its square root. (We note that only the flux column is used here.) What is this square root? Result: 0.143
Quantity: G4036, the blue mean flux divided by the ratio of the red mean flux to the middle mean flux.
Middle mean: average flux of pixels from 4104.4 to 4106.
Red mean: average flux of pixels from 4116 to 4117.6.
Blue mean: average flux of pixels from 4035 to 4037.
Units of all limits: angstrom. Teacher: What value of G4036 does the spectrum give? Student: 42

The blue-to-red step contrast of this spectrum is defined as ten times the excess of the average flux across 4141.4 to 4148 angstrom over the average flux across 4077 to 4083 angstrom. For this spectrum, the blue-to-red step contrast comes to -42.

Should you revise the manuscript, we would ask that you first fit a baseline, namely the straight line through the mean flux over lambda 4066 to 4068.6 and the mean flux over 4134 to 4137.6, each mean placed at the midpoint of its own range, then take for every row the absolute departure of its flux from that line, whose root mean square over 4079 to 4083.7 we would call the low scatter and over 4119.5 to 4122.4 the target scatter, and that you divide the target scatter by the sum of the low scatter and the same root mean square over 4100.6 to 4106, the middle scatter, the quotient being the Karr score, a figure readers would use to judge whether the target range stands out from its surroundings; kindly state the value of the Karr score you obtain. 1.0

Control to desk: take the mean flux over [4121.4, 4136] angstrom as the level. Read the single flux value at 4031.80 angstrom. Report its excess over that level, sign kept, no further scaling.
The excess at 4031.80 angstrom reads 4.2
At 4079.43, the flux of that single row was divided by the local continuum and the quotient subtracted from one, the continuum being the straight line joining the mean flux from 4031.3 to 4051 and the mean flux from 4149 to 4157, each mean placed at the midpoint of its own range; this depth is -0.14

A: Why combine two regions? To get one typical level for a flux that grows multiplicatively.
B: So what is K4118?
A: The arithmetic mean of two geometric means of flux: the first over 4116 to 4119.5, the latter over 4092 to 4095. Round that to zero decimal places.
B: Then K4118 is 57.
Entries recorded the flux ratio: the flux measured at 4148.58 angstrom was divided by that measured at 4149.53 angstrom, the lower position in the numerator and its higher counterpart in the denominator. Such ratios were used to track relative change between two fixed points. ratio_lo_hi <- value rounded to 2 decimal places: 1.15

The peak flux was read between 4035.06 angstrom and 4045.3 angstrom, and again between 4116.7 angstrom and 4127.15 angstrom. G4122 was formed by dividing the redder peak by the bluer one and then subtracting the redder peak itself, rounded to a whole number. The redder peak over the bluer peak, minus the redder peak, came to -66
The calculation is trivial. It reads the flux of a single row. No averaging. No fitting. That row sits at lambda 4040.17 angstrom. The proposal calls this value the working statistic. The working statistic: 62.96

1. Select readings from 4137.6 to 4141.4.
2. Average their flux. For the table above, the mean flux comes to 53.8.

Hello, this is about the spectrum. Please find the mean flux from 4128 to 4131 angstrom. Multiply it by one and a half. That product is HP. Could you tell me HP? 74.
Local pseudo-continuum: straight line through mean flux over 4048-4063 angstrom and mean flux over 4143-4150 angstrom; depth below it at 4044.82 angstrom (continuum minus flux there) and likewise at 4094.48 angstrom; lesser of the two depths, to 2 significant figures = -7.1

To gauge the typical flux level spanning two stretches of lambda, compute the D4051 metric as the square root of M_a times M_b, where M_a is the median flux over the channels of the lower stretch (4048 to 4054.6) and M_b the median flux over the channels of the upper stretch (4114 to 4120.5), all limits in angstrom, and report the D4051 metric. 56.3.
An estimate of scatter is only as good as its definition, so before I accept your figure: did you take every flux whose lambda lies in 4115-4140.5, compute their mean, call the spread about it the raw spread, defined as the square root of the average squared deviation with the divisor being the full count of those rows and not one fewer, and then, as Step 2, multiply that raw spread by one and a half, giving 9.9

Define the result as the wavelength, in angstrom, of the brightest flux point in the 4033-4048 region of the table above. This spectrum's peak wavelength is 4040.17 angstrom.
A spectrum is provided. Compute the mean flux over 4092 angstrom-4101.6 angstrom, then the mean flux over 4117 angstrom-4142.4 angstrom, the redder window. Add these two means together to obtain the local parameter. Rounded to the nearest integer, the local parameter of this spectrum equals 104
